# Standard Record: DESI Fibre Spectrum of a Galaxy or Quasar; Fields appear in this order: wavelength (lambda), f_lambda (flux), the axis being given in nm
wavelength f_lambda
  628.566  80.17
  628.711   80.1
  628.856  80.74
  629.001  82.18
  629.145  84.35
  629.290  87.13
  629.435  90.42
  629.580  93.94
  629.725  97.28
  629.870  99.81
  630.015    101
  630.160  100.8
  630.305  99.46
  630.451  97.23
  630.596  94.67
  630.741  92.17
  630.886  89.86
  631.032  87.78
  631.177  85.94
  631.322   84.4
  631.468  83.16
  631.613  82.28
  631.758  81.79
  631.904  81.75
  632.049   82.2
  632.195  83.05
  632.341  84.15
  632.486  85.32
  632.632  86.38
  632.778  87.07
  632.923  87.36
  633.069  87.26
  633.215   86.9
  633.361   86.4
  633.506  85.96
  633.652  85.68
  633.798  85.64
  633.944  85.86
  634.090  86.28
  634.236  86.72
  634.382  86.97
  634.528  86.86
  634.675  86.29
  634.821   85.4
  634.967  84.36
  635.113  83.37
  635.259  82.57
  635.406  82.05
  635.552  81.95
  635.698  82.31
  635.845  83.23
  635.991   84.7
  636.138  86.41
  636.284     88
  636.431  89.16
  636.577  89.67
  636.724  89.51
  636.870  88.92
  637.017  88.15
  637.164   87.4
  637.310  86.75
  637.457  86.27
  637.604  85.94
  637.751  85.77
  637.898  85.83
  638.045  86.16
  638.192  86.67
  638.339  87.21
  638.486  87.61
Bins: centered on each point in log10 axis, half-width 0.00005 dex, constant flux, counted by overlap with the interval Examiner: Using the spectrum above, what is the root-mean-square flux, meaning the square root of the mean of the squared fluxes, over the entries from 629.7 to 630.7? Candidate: 98.6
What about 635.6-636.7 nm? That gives 86.3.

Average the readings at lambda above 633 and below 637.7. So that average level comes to 86.0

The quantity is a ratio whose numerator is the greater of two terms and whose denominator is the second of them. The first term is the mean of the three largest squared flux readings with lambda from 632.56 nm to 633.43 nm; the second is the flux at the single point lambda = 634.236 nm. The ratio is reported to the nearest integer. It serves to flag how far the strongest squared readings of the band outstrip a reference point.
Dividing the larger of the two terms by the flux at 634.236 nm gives 88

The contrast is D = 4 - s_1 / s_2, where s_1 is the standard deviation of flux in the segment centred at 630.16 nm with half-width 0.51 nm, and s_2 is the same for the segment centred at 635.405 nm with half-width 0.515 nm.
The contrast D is 1.3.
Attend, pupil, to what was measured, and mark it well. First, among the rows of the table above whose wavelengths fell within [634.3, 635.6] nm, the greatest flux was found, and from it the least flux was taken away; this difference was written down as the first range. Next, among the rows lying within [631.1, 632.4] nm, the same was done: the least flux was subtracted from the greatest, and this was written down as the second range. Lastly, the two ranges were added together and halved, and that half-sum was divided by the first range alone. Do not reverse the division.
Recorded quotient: 0.9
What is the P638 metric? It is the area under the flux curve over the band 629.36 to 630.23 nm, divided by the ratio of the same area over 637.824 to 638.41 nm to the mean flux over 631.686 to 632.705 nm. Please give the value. 139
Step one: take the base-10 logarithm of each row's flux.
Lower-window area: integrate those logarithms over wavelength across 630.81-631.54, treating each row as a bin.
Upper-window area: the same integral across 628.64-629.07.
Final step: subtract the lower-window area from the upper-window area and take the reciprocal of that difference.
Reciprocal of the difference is -2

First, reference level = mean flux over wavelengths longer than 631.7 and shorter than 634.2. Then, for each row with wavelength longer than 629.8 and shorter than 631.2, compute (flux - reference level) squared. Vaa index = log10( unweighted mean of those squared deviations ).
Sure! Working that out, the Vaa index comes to 2.1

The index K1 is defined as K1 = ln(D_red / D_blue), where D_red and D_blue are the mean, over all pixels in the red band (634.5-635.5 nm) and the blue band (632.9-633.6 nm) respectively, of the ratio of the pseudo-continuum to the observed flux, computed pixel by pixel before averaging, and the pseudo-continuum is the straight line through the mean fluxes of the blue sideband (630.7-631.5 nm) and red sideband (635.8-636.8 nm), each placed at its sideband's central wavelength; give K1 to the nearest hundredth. 0.03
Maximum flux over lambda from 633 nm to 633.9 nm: 87.26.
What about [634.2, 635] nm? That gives 86.97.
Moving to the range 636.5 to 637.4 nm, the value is 89.67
